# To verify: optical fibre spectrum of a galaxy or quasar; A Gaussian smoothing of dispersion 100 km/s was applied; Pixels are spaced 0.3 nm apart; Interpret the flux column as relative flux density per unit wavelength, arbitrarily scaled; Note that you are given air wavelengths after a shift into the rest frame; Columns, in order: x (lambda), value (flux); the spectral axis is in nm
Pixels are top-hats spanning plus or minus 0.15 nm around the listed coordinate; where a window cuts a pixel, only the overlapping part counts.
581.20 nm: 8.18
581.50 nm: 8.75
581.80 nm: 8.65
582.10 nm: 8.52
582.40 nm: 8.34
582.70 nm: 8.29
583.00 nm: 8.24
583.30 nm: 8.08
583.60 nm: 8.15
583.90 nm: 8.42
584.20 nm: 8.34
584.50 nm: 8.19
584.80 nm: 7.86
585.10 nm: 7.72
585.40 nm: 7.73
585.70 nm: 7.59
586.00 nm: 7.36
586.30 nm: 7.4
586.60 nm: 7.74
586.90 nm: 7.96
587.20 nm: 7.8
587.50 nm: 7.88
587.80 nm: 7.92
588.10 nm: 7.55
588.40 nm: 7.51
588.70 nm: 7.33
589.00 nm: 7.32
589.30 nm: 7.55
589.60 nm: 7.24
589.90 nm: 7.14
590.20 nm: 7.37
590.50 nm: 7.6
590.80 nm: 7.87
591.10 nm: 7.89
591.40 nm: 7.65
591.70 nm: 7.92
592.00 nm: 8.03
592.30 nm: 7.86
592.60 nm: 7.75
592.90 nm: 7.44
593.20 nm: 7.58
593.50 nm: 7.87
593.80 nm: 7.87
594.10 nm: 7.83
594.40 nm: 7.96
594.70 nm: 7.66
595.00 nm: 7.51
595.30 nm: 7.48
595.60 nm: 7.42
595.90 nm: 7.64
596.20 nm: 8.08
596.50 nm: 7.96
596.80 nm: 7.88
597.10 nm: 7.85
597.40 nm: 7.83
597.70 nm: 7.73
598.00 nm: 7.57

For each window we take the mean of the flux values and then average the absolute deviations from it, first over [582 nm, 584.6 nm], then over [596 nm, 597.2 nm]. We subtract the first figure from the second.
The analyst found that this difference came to -0.03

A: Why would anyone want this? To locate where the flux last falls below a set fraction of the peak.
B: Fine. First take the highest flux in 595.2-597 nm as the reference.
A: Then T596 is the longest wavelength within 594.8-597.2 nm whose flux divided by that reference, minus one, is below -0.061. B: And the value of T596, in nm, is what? 595.60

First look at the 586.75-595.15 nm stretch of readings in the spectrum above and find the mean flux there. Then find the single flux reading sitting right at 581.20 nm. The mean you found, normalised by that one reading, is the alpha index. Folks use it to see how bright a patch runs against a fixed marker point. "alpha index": 0.94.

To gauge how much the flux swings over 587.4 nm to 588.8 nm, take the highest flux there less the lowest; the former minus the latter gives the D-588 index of 0.59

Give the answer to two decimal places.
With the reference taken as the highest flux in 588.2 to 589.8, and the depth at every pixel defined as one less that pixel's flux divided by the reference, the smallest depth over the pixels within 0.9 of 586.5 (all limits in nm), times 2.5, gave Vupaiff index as -0.14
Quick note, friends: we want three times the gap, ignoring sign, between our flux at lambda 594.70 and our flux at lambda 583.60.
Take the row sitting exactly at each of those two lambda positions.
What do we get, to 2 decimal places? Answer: 1.47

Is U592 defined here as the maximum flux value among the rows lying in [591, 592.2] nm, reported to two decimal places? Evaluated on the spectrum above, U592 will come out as 8.03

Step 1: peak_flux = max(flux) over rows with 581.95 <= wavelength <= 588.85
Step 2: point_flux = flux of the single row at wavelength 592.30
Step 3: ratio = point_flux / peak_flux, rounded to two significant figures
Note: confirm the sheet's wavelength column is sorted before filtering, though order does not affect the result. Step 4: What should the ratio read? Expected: 0.92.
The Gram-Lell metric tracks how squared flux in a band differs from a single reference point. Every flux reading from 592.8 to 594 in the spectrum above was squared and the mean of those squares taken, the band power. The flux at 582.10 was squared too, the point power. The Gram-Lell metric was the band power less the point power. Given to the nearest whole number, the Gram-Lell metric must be -13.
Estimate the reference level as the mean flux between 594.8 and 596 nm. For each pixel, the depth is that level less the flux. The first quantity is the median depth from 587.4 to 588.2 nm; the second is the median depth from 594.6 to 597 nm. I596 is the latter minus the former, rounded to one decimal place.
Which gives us 0.2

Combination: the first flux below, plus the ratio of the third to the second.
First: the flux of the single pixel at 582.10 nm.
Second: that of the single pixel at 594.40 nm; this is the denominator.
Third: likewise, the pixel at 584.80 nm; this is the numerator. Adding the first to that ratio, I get 9.51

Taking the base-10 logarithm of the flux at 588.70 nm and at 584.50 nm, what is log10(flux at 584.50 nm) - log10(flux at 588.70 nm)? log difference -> 0.048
